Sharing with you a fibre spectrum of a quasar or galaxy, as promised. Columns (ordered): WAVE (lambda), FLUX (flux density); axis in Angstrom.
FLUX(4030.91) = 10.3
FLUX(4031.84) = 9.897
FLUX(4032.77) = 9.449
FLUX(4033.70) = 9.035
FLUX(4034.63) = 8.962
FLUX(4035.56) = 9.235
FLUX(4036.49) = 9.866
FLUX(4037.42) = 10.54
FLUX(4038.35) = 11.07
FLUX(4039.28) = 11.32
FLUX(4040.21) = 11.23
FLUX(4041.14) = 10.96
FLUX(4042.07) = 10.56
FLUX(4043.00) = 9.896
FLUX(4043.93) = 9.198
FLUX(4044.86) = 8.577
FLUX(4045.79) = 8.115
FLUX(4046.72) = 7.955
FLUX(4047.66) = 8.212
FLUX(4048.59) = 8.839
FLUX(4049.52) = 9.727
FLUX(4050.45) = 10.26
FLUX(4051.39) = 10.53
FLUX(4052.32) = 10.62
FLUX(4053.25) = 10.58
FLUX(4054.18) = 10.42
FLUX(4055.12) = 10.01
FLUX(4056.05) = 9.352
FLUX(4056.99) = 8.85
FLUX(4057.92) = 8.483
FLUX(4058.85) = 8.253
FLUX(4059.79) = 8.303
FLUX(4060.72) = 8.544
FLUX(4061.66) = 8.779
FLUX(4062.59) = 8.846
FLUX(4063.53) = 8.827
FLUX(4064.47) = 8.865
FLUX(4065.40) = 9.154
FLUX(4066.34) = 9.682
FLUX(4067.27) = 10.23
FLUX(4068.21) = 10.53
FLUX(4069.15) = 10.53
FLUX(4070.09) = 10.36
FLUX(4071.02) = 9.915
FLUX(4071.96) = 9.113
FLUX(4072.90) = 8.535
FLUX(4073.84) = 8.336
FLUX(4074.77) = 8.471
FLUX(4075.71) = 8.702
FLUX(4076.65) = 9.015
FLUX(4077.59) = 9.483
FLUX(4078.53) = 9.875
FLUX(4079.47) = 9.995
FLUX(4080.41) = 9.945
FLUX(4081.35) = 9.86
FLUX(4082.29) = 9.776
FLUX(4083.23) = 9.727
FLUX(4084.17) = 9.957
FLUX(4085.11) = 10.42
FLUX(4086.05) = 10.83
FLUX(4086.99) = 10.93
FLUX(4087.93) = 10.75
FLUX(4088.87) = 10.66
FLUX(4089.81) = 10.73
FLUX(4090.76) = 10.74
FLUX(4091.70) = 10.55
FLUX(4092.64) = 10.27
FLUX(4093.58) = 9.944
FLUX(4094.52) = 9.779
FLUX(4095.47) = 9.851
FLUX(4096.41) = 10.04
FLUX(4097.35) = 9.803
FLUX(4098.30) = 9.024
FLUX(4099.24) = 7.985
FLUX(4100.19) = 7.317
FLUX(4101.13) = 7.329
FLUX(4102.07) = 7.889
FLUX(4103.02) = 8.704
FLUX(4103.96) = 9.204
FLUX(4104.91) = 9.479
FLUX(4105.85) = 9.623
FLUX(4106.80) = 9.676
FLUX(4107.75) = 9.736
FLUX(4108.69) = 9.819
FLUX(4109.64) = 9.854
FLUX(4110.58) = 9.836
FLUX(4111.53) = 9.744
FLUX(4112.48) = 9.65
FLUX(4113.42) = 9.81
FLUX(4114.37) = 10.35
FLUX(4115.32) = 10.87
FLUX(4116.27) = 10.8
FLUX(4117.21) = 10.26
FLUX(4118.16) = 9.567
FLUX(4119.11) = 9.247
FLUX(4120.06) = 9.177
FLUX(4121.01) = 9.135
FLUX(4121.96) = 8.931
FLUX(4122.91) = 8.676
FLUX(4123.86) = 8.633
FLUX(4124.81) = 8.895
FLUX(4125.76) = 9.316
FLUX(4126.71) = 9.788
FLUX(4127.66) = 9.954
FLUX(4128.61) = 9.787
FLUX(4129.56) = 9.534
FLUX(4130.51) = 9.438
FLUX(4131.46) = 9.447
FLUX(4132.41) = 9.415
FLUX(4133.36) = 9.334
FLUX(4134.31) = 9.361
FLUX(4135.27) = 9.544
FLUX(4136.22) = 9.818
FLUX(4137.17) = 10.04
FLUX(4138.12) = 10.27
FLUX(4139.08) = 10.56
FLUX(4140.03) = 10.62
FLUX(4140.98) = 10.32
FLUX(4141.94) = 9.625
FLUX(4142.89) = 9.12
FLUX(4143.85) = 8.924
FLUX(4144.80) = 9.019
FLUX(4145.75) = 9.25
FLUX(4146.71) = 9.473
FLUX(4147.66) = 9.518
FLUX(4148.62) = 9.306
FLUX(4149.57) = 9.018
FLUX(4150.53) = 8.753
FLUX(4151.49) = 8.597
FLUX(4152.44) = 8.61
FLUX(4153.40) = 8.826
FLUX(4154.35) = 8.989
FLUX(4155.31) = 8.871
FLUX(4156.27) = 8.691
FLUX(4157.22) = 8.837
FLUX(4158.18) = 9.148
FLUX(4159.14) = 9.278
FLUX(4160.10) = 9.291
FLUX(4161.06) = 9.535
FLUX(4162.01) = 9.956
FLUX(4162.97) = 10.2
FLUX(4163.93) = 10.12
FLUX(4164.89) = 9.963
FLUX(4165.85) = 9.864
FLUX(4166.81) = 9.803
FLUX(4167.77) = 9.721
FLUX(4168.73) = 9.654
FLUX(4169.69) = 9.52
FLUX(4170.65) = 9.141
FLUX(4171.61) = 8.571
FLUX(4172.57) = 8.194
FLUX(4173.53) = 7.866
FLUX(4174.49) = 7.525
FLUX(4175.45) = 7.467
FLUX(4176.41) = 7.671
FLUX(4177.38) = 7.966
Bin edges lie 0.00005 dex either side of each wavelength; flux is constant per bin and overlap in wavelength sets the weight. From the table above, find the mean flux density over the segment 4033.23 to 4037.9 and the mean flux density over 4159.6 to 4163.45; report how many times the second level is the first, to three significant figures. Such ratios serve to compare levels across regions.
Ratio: 1.02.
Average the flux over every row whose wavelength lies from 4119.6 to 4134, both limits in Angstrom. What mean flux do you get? 9.30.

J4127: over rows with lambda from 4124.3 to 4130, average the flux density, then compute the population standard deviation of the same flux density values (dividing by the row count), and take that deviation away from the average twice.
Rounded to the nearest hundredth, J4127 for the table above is 8.83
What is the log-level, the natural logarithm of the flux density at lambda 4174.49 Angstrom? 2.018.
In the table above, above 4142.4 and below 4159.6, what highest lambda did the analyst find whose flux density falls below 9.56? 4159.14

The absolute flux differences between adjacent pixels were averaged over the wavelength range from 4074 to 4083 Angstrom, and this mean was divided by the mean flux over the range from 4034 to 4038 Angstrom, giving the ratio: 0.0226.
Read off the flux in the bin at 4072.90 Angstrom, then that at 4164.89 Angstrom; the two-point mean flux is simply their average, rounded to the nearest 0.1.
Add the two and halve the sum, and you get 9.2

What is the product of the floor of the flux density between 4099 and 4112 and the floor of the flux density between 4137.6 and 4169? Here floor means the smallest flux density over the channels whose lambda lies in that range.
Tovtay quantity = 62.9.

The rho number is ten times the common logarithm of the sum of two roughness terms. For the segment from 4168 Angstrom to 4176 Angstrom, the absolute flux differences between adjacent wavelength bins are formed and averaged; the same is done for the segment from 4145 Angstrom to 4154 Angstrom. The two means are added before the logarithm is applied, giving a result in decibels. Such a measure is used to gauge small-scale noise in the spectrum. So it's -3.1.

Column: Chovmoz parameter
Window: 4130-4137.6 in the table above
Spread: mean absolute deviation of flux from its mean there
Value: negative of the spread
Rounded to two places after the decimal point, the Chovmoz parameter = -0.19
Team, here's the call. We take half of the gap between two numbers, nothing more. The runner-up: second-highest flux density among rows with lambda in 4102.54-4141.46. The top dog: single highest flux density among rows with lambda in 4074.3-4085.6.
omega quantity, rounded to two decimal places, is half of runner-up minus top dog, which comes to 0.19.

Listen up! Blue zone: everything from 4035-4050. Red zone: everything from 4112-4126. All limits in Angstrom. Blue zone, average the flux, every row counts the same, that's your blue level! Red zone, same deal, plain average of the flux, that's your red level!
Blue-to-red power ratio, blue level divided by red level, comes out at 1.016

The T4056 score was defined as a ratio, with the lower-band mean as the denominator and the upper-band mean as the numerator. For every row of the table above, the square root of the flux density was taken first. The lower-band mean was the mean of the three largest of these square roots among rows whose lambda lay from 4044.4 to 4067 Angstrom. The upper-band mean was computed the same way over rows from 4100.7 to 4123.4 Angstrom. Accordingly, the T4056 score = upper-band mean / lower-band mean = 1.00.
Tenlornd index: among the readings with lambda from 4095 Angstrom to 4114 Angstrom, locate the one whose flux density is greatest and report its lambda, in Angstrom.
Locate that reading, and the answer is 4096.41 Angstrom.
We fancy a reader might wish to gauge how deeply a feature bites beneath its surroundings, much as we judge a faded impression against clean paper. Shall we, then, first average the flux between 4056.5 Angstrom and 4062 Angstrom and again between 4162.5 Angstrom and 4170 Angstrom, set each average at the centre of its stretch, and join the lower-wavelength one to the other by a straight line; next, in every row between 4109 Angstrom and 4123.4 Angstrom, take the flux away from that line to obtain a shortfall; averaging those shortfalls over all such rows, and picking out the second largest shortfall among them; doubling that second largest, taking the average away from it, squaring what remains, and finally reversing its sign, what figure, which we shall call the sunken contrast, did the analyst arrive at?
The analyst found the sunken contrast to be -1.5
